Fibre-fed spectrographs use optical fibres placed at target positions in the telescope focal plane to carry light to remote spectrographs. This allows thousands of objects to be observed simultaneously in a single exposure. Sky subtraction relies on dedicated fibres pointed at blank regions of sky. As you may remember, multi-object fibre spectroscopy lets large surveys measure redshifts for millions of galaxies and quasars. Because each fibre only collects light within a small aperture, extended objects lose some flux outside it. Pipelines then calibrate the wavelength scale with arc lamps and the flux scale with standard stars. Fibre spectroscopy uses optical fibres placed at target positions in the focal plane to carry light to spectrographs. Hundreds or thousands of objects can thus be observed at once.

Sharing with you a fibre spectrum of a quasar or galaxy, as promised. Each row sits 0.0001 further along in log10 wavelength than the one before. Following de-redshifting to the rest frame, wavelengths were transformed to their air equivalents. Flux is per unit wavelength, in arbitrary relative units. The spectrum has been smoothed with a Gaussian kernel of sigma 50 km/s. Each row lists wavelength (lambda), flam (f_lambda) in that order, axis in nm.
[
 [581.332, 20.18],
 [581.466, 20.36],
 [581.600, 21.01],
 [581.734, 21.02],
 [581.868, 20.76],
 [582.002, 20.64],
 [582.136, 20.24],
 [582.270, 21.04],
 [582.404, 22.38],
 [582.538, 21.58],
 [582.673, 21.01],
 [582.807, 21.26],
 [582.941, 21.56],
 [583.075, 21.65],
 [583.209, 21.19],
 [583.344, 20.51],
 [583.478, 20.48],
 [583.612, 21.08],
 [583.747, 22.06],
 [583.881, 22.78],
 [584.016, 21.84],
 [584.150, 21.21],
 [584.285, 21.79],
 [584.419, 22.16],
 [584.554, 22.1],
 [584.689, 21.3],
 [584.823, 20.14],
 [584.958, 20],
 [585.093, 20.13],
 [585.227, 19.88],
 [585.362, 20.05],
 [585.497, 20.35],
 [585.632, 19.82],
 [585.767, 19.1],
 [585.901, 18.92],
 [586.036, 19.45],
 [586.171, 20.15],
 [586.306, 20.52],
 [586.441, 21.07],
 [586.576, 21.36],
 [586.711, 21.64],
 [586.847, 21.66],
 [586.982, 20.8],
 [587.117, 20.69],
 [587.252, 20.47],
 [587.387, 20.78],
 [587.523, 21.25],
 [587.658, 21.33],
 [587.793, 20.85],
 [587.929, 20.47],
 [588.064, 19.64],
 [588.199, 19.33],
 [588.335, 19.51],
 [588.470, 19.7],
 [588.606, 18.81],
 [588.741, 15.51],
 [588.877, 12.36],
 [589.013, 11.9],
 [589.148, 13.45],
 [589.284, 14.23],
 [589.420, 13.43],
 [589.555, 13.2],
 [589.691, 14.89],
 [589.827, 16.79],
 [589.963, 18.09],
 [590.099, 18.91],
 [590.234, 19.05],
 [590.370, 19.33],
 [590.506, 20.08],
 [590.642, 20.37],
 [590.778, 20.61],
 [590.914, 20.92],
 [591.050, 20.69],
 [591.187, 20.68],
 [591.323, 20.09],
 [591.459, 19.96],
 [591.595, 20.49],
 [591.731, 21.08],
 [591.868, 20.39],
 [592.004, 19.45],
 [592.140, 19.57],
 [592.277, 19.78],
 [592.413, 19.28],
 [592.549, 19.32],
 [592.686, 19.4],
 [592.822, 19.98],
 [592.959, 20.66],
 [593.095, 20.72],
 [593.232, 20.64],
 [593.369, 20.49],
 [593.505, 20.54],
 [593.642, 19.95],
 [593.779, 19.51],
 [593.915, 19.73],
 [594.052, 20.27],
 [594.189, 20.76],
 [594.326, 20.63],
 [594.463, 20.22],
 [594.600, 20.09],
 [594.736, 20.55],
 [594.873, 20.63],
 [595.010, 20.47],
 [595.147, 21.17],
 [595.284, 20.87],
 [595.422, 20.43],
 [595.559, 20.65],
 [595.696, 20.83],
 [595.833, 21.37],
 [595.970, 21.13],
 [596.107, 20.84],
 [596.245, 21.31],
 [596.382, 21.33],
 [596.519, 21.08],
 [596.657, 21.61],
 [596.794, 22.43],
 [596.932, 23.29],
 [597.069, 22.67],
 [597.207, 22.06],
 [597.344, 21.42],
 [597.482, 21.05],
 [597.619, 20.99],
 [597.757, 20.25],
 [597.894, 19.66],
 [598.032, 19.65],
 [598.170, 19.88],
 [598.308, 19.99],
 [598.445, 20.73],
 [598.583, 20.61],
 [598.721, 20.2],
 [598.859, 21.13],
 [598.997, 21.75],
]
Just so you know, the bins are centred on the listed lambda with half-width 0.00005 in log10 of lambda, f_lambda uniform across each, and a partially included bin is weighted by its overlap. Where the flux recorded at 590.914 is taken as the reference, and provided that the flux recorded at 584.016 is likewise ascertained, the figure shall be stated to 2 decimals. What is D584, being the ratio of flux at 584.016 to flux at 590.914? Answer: 1.04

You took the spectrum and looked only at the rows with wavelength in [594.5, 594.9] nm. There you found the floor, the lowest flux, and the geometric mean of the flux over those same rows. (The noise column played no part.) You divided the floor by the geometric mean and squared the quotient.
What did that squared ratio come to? 0.97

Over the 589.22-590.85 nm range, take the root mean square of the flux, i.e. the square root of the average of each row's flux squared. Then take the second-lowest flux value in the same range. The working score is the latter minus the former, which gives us -4.19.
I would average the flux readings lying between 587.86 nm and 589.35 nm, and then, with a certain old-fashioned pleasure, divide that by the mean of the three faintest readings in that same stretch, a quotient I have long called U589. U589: 1.34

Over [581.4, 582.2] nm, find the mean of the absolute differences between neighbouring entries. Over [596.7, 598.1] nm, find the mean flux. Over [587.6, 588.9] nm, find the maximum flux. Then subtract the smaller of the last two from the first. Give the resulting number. -21.0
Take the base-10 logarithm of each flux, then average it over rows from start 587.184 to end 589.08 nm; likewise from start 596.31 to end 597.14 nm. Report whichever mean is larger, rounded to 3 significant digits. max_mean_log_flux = 1.34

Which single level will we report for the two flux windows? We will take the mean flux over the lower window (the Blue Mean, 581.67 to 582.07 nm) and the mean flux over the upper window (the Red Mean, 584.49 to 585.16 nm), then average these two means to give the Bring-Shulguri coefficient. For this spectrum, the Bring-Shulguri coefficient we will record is 20.8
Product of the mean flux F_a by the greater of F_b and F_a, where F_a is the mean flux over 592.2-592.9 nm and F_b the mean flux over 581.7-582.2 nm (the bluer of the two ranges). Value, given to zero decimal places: 404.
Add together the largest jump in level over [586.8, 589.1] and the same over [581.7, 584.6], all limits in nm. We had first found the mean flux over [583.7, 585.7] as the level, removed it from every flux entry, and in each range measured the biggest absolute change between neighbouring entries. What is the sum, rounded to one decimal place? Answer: 4.6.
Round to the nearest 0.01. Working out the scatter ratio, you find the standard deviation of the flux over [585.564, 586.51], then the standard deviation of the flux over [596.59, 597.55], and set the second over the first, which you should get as 1.01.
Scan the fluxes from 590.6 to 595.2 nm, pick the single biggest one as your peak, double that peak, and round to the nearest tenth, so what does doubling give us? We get 42.3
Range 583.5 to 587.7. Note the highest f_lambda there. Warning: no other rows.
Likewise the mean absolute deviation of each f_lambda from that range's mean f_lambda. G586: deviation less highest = -22.0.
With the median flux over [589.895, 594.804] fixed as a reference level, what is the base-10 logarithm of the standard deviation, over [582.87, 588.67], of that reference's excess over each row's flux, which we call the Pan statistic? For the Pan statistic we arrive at -0.02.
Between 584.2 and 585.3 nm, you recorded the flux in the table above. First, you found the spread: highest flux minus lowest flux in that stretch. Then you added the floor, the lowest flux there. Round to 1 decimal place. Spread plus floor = 22.2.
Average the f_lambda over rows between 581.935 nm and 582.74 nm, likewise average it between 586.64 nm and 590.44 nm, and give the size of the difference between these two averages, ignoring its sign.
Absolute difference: 3.0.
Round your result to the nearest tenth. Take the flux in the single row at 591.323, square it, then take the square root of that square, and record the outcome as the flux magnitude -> 20.1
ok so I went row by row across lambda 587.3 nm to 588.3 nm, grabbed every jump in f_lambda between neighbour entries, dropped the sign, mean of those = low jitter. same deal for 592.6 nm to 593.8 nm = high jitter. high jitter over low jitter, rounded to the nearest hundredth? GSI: 0.77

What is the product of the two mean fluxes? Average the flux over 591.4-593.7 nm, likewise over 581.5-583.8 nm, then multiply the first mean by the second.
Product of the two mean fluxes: 425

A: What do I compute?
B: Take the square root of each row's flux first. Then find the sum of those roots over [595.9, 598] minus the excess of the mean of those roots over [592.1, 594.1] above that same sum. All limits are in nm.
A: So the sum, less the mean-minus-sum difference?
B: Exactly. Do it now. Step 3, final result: 134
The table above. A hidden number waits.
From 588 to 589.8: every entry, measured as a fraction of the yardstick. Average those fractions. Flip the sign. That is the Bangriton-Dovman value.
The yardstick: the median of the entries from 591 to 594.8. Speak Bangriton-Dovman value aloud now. -0.78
